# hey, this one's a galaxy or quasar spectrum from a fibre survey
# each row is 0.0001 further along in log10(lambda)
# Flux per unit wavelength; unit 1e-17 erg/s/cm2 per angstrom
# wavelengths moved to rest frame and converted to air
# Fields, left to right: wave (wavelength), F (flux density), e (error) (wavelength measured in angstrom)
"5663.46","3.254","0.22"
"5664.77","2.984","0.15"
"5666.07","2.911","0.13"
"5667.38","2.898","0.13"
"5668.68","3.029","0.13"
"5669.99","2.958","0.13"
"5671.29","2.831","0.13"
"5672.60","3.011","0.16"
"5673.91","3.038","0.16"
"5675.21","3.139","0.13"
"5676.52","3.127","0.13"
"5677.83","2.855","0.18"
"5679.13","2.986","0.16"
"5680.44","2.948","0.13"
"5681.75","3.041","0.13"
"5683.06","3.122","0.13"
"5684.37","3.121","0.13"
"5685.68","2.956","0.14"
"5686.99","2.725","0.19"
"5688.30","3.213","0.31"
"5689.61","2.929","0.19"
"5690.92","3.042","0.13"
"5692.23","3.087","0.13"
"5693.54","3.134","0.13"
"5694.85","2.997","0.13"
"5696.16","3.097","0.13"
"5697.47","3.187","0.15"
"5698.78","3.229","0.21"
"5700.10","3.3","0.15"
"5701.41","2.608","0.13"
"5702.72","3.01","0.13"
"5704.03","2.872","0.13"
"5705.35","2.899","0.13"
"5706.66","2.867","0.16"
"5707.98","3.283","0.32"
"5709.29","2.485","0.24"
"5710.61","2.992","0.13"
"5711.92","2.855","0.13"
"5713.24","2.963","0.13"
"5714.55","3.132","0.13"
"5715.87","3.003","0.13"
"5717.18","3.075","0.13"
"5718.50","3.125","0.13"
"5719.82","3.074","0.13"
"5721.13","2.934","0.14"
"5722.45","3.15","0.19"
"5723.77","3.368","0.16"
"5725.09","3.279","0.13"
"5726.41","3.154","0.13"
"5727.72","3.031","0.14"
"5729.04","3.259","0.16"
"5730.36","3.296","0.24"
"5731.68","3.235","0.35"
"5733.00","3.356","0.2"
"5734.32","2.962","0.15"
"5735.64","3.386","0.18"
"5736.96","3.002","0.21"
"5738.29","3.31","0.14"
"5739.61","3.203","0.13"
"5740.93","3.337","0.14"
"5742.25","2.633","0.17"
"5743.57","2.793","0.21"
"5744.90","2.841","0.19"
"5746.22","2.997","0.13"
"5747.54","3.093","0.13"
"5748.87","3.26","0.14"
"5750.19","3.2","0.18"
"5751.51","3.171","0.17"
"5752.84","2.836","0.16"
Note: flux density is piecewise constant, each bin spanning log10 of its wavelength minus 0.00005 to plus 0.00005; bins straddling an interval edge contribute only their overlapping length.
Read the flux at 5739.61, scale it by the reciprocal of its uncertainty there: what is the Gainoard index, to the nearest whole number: 25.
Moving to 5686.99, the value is 14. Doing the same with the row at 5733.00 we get 17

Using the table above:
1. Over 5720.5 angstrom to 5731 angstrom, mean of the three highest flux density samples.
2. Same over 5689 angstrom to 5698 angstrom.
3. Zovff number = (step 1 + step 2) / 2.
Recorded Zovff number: 3.23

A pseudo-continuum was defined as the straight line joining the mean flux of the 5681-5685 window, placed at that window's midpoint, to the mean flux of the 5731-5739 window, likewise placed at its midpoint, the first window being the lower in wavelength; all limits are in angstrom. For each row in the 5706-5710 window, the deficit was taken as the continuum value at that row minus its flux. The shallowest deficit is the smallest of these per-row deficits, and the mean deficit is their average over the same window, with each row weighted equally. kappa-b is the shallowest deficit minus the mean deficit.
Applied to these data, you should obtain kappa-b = -0.40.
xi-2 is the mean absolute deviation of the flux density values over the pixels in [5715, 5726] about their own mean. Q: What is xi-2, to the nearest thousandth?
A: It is 0.105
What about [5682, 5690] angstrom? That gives 0.141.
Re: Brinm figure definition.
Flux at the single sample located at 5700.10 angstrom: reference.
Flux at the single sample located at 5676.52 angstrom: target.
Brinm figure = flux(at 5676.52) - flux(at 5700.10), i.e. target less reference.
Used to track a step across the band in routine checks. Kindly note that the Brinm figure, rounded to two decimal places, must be -0.17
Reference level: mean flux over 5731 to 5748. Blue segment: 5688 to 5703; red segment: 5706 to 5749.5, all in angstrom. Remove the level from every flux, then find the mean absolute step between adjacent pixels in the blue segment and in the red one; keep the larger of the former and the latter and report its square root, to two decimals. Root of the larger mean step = 0.46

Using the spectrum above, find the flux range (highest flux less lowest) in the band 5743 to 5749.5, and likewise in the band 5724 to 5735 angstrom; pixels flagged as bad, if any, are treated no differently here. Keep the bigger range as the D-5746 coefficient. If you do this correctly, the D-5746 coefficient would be 0.47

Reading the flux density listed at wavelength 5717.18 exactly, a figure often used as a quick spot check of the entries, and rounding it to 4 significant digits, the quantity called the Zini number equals 3.075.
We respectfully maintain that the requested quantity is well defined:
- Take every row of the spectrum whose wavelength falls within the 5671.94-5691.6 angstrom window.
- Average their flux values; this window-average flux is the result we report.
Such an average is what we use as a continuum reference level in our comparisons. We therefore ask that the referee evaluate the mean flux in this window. 3.02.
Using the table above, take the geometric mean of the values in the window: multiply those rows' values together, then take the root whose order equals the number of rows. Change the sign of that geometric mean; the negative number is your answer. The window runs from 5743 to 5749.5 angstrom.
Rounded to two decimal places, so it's -2.99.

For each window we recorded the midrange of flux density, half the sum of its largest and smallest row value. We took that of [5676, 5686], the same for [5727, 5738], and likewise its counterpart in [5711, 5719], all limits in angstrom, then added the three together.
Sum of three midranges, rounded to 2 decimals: 9.16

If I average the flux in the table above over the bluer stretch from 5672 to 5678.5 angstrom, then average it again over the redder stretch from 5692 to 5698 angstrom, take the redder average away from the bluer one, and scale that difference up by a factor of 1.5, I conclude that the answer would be -0.10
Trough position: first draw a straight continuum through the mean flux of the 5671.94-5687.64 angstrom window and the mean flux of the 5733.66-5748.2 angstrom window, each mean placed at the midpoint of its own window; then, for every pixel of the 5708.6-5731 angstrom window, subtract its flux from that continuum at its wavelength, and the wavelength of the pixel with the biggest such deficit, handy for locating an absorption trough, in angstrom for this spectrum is 5709.29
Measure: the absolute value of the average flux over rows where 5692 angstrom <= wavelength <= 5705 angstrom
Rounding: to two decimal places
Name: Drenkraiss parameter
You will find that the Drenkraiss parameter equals 3.05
